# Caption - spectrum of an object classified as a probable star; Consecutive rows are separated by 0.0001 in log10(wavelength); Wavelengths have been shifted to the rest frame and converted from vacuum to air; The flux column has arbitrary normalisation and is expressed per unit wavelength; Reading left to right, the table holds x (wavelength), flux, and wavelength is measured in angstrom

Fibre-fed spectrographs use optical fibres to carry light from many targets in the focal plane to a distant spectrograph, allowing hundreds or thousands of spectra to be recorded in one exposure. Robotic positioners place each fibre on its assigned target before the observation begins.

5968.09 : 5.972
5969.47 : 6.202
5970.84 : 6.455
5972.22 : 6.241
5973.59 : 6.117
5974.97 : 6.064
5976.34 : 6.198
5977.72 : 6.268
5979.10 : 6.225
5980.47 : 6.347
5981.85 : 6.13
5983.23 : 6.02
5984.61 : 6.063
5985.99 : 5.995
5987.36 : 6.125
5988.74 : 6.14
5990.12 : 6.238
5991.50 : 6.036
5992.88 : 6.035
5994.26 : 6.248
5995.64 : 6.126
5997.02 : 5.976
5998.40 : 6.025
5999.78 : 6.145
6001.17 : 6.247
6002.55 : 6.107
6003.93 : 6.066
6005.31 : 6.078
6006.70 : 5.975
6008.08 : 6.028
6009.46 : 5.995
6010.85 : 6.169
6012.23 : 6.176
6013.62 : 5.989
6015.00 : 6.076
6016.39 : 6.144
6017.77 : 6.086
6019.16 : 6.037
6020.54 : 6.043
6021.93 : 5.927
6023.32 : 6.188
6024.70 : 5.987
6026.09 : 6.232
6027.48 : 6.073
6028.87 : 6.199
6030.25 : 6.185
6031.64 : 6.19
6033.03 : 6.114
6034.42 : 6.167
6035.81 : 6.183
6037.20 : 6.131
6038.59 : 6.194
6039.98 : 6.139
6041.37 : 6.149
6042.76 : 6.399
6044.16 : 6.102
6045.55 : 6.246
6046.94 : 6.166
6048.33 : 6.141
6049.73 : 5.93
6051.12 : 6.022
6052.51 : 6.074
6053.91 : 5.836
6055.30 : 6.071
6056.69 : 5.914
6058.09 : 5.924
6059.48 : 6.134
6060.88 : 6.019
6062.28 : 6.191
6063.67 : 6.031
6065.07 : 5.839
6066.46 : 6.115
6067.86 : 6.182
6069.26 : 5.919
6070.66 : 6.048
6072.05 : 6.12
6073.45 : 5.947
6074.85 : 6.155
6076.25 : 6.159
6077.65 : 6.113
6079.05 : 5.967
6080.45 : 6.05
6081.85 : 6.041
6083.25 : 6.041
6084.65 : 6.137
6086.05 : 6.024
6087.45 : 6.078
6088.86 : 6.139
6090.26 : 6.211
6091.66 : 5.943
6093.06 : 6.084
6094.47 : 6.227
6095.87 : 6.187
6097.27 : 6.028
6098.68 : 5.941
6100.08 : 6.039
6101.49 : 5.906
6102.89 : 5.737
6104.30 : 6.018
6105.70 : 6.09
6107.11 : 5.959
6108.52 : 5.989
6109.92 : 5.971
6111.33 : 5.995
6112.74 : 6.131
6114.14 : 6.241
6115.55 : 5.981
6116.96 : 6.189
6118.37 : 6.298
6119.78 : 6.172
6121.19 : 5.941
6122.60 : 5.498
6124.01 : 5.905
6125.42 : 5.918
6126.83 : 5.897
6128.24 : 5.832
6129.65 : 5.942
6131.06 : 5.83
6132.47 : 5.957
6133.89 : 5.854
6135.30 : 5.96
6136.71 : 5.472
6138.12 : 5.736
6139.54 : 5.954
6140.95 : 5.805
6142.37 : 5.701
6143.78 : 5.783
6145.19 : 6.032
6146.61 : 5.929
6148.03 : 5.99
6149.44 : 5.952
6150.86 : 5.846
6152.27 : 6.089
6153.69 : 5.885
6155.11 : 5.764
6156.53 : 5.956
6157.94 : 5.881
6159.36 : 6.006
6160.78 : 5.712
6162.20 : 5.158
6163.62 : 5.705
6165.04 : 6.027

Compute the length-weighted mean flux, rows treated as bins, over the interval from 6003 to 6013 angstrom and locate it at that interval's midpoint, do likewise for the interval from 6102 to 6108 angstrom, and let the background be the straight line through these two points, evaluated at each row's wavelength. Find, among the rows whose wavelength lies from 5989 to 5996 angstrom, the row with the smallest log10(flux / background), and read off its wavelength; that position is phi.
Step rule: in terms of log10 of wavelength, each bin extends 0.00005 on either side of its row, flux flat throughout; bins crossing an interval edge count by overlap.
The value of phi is 5991.50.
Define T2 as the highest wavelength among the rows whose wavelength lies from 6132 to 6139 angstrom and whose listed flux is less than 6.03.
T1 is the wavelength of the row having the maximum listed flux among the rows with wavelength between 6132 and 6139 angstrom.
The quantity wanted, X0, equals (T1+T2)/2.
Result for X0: 6136.7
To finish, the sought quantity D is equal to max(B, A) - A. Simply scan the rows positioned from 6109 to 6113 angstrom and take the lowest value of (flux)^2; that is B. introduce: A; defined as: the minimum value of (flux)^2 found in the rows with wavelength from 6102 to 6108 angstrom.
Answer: 3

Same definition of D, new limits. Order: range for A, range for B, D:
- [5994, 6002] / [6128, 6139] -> 0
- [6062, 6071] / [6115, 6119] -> 2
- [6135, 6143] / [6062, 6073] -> 4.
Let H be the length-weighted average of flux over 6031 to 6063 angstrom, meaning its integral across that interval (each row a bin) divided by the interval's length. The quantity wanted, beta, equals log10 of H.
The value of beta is 0.786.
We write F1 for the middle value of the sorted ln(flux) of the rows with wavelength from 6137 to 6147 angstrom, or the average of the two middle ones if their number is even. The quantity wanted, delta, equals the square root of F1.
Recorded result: 1.33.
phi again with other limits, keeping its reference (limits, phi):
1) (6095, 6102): 6101.49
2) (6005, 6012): 6006.70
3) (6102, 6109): 6102.89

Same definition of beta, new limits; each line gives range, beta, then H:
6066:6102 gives 0.783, 6.068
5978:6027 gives 0.785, 6.099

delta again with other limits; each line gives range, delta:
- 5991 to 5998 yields 1.34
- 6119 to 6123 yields 1.33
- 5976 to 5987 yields 1.35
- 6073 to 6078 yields 1.35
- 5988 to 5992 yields 1.35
